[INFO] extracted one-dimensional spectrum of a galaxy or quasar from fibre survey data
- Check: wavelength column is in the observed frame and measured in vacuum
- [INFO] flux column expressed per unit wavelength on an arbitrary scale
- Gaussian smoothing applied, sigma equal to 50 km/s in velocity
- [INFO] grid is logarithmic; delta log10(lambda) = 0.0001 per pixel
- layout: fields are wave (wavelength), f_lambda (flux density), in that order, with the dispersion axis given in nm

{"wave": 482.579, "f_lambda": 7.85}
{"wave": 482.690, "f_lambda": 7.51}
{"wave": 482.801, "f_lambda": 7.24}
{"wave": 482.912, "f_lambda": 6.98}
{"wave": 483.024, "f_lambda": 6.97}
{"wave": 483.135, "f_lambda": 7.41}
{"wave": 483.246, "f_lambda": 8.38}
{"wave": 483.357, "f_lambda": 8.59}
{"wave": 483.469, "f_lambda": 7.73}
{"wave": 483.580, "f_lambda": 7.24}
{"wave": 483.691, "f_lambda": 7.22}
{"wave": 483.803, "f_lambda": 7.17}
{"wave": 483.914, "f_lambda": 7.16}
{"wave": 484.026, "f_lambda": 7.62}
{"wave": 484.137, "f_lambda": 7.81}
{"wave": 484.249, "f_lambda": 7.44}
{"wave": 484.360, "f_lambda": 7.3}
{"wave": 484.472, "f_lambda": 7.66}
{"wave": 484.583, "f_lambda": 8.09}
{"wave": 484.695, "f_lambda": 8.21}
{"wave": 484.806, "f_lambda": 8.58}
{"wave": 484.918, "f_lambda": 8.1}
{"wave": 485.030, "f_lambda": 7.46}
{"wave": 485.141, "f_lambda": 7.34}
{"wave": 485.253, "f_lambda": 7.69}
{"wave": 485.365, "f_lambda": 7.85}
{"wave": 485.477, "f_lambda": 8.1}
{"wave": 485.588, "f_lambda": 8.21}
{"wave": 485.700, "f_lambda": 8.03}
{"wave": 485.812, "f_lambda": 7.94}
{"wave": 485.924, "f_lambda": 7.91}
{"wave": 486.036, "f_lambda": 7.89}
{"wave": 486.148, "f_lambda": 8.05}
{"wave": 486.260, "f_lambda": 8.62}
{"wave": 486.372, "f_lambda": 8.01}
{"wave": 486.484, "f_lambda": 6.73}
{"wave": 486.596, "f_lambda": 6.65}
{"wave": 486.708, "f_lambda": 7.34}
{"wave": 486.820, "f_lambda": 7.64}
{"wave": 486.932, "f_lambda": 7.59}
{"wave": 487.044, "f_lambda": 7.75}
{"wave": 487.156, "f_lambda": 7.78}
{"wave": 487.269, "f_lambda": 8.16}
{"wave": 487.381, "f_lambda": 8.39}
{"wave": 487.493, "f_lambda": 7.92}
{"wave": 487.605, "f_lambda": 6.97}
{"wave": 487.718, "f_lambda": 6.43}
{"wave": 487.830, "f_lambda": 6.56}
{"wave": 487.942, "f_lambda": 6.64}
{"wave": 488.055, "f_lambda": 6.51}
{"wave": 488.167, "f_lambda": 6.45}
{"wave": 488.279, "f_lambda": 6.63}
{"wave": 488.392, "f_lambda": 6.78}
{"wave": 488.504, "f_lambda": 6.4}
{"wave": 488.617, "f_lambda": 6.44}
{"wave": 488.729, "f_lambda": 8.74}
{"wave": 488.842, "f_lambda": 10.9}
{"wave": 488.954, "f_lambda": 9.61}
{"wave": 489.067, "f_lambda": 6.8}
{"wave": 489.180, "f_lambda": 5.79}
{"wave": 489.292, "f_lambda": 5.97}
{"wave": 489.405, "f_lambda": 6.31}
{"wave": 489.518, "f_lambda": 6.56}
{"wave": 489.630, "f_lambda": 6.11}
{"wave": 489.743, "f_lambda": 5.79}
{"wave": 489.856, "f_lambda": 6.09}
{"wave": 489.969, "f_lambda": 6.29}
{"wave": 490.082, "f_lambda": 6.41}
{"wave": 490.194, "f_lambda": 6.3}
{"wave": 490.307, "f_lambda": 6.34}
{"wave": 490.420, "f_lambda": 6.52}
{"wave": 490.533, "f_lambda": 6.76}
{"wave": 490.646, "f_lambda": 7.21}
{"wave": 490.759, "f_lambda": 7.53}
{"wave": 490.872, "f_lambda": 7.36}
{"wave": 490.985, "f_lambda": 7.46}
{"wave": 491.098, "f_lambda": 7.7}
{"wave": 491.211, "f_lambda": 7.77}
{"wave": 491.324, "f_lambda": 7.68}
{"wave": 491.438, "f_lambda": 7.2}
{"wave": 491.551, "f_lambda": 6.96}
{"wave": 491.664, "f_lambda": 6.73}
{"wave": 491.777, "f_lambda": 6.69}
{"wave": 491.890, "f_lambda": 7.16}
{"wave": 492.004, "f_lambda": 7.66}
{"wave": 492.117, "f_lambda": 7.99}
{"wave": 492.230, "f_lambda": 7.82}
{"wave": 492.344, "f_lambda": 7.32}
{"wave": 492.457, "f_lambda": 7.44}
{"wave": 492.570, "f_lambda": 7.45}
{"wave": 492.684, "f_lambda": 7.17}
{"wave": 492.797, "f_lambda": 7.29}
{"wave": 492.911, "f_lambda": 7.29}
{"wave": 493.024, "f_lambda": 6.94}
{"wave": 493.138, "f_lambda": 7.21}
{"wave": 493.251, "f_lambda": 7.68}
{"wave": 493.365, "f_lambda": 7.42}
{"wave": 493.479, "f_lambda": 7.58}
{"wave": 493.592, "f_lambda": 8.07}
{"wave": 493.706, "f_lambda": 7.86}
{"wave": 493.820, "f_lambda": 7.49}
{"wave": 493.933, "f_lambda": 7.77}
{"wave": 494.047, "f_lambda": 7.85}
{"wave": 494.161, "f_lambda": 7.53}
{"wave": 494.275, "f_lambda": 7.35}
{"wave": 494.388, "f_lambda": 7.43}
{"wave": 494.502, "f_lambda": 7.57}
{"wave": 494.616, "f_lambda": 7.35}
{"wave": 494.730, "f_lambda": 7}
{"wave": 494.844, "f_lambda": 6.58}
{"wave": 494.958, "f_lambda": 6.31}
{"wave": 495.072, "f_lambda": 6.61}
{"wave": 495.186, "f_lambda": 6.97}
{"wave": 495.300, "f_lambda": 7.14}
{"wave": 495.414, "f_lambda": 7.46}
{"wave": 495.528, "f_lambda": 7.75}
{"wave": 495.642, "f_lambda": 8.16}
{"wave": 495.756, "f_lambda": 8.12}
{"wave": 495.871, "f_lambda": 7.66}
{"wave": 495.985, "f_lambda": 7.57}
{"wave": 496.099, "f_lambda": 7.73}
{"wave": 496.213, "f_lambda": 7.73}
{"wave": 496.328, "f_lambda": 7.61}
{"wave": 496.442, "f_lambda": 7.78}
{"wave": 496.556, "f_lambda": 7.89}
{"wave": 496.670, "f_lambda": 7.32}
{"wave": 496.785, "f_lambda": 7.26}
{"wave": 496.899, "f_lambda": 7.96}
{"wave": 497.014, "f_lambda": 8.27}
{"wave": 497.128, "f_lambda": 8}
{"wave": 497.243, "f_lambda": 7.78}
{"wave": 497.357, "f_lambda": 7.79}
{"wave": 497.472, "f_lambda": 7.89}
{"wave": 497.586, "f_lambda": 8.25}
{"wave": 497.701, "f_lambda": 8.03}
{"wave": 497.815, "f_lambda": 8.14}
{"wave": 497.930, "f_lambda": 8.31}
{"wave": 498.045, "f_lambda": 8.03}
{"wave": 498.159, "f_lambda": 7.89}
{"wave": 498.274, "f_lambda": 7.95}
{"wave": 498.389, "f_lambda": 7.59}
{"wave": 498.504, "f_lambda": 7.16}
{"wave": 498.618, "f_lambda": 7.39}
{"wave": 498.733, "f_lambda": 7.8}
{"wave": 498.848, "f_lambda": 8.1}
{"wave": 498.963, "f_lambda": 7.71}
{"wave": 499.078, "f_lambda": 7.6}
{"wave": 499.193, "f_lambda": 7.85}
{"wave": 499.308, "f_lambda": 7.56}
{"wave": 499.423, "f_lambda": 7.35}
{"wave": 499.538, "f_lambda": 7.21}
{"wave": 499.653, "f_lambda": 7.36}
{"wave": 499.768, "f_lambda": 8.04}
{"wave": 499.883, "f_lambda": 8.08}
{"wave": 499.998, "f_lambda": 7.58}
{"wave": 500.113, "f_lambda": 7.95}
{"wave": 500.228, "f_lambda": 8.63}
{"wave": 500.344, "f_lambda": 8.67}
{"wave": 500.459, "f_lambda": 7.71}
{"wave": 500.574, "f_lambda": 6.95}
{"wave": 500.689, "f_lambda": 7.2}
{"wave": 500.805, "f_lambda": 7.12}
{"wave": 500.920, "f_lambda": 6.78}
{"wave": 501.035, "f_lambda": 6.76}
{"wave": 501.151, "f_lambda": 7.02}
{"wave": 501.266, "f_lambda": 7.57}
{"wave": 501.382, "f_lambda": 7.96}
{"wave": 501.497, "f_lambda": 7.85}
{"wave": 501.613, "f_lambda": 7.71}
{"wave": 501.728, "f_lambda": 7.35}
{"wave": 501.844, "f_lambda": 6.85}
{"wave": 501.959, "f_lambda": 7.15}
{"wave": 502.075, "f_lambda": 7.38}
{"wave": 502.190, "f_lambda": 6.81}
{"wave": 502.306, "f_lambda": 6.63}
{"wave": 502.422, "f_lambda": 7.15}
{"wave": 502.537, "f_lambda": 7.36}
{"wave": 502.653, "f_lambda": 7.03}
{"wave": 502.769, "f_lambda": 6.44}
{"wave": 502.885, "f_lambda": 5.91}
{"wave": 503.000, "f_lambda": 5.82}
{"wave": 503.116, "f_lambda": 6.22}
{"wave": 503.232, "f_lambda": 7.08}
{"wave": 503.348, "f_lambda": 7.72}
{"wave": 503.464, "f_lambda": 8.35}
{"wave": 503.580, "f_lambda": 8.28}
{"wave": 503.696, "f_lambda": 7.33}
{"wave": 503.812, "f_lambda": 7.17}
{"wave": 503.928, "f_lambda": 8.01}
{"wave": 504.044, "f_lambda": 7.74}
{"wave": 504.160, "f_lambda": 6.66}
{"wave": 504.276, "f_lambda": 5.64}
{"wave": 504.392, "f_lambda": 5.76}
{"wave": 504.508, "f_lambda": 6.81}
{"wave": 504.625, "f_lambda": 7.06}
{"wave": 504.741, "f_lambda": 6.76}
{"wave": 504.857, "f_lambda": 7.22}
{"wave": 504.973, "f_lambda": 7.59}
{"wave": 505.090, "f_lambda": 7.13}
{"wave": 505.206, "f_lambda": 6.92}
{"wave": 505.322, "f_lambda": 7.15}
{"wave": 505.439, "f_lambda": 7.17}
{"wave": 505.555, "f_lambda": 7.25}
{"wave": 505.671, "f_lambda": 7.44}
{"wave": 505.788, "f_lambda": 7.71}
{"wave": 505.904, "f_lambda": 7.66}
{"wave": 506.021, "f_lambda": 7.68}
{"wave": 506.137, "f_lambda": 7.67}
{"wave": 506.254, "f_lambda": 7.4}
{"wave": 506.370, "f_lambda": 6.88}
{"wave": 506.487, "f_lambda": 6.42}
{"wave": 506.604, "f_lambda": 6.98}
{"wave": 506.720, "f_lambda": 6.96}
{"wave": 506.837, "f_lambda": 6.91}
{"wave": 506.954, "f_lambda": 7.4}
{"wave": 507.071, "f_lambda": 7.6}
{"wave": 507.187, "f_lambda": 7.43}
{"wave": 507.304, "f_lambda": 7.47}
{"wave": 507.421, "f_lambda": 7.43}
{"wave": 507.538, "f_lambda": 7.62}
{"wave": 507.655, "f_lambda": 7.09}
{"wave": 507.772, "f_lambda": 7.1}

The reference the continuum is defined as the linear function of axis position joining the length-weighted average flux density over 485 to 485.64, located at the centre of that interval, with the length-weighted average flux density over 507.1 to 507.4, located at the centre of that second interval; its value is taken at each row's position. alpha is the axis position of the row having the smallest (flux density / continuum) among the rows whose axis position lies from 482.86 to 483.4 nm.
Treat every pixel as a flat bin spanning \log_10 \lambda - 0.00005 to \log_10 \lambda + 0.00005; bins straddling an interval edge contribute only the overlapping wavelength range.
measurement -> 483.024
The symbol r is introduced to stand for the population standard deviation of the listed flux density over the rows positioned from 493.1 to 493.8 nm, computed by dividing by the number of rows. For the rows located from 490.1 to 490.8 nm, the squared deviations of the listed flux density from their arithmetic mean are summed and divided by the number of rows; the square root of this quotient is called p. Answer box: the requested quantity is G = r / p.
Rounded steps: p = 0.5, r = 0.28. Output 0.6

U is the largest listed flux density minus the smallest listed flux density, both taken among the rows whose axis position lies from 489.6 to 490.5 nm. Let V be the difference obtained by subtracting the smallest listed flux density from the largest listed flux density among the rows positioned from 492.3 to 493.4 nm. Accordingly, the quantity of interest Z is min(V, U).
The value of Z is 0.7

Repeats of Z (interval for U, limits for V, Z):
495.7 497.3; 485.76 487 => 1.0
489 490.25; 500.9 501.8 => 1.0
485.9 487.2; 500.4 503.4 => 2.0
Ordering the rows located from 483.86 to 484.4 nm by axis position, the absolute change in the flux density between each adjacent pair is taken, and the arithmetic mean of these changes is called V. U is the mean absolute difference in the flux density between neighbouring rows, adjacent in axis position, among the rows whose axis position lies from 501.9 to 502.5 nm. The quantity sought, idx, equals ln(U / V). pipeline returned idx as 0.3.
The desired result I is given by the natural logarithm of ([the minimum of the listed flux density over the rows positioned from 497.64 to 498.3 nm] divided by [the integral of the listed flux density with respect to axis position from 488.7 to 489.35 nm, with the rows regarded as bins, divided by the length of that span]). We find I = 0.00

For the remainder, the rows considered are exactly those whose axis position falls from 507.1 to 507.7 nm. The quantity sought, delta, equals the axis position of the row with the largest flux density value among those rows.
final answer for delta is 507.538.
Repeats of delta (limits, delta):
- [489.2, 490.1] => 489.518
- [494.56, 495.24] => 494.616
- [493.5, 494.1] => 493.592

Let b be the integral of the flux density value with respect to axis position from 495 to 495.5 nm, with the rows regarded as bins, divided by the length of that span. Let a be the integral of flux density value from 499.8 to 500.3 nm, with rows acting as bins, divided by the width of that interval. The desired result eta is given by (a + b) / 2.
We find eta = 7.57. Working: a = 8.07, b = 7.07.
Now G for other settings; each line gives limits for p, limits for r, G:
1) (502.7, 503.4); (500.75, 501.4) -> 0.6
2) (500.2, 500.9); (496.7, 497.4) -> 0.4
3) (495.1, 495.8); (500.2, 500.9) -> 1.5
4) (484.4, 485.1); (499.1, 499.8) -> 0.8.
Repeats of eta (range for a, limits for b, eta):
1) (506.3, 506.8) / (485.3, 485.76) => 7.44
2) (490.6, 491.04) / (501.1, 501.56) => 7.50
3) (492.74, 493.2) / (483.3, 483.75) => 7.44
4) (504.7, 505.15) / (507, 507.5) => 7.34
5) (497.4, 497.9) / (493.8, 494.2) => 7.88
